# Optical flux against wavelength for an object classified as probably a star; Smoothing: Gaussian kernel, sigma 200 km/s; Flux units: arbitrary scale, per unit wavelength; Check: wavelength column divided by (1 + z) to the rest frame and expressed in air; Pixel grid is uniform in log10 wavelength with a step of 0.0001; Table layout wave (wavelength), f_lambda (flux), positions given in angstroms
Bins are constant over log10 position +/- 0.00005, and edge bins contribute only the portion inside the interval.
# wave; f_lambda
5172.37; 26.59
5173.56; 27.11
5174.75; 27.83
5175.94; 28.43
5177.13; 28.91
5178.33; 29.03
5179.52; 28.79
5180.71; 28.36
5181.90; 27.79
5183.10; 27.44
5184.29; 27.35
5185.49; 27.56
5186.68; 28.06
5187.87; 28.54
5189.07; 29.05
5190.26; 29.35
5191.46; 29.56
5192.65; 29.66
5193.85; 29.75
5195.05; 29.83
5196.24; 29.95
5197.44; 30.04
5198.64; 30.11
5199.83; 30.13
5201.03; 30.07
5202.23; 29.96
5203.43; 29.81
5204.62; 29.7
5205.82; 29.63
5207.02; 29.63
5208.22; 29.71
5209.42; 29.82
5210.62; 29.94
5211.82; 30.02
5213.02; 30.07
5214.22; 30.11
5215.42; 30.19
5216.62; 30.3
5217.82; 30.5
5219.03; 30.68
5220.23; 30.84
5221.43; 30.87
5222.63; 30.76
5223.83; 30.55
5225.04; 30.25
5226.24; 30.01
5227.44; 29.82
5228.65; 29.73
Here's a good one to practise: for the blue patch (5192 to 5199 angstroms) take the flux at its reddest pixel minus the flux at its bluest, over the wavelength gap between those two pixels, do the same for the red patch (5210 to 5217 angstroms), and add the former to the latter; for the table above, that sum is 0.135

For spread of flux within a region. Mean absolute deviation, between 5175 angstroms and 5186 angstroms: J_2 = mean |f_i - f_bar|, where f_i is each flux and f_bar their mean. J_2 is 0.58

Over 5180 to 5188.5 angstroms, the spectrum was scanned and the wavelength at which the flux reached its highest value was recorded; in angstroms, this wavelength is 5187.87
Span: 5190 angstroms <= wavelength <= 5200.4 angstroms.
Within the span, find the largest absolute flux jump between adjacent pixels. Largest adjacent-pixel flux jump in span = 0.21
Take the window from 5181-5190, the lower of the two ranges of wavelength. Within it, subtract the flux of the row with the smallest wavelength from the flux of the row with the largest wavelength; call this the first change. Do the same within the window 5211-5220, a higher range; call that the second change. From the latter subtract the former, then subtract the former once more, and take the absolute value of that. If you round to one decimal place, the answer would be 1.9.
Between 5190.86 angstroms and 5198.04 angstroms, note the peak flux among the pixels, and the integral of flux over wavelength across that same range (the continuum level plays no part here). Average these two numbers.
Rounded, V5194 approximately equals 122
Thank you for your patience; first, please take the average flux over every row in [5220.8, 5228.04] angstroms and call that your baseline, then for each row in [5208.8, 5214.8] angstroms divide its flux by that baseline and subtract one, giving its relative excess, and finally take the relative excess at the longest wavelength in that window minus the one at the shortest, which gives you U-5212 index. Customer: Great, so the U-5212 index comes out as 0.010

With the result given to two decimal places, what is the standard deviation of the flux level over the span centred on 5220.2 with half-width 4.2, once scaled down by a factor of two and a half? 0.08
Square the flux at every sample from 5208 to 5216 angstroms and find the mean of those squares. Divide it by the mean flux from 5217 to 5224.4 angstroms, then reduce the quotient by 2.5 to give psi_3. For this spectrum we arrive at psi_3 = 26.8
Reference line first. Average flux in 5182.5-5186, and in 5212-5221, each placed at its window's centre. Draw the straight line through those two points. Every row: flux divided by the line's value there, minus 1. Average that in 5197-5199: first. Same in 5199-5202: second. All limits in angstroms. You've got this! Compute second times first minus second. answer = -0.039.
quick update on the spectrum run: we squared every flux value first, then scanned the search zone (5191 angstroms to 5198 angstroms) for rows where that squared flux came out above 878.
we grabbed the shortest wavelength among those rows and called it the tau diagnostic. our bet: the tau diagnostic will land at 5192.65 angstroms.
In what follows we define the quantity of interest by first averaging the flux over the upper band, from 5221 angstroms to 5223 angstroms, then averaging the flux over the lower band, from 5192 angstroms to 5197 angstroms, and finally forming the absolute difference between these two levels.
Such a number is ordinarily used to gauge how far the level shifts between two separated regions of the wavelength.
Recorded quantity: 1.0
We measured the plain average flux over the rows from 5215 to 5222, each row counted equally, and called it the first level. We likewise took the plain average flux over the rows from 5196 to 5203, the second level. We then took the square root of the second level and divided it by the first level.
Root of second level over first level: 0.179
